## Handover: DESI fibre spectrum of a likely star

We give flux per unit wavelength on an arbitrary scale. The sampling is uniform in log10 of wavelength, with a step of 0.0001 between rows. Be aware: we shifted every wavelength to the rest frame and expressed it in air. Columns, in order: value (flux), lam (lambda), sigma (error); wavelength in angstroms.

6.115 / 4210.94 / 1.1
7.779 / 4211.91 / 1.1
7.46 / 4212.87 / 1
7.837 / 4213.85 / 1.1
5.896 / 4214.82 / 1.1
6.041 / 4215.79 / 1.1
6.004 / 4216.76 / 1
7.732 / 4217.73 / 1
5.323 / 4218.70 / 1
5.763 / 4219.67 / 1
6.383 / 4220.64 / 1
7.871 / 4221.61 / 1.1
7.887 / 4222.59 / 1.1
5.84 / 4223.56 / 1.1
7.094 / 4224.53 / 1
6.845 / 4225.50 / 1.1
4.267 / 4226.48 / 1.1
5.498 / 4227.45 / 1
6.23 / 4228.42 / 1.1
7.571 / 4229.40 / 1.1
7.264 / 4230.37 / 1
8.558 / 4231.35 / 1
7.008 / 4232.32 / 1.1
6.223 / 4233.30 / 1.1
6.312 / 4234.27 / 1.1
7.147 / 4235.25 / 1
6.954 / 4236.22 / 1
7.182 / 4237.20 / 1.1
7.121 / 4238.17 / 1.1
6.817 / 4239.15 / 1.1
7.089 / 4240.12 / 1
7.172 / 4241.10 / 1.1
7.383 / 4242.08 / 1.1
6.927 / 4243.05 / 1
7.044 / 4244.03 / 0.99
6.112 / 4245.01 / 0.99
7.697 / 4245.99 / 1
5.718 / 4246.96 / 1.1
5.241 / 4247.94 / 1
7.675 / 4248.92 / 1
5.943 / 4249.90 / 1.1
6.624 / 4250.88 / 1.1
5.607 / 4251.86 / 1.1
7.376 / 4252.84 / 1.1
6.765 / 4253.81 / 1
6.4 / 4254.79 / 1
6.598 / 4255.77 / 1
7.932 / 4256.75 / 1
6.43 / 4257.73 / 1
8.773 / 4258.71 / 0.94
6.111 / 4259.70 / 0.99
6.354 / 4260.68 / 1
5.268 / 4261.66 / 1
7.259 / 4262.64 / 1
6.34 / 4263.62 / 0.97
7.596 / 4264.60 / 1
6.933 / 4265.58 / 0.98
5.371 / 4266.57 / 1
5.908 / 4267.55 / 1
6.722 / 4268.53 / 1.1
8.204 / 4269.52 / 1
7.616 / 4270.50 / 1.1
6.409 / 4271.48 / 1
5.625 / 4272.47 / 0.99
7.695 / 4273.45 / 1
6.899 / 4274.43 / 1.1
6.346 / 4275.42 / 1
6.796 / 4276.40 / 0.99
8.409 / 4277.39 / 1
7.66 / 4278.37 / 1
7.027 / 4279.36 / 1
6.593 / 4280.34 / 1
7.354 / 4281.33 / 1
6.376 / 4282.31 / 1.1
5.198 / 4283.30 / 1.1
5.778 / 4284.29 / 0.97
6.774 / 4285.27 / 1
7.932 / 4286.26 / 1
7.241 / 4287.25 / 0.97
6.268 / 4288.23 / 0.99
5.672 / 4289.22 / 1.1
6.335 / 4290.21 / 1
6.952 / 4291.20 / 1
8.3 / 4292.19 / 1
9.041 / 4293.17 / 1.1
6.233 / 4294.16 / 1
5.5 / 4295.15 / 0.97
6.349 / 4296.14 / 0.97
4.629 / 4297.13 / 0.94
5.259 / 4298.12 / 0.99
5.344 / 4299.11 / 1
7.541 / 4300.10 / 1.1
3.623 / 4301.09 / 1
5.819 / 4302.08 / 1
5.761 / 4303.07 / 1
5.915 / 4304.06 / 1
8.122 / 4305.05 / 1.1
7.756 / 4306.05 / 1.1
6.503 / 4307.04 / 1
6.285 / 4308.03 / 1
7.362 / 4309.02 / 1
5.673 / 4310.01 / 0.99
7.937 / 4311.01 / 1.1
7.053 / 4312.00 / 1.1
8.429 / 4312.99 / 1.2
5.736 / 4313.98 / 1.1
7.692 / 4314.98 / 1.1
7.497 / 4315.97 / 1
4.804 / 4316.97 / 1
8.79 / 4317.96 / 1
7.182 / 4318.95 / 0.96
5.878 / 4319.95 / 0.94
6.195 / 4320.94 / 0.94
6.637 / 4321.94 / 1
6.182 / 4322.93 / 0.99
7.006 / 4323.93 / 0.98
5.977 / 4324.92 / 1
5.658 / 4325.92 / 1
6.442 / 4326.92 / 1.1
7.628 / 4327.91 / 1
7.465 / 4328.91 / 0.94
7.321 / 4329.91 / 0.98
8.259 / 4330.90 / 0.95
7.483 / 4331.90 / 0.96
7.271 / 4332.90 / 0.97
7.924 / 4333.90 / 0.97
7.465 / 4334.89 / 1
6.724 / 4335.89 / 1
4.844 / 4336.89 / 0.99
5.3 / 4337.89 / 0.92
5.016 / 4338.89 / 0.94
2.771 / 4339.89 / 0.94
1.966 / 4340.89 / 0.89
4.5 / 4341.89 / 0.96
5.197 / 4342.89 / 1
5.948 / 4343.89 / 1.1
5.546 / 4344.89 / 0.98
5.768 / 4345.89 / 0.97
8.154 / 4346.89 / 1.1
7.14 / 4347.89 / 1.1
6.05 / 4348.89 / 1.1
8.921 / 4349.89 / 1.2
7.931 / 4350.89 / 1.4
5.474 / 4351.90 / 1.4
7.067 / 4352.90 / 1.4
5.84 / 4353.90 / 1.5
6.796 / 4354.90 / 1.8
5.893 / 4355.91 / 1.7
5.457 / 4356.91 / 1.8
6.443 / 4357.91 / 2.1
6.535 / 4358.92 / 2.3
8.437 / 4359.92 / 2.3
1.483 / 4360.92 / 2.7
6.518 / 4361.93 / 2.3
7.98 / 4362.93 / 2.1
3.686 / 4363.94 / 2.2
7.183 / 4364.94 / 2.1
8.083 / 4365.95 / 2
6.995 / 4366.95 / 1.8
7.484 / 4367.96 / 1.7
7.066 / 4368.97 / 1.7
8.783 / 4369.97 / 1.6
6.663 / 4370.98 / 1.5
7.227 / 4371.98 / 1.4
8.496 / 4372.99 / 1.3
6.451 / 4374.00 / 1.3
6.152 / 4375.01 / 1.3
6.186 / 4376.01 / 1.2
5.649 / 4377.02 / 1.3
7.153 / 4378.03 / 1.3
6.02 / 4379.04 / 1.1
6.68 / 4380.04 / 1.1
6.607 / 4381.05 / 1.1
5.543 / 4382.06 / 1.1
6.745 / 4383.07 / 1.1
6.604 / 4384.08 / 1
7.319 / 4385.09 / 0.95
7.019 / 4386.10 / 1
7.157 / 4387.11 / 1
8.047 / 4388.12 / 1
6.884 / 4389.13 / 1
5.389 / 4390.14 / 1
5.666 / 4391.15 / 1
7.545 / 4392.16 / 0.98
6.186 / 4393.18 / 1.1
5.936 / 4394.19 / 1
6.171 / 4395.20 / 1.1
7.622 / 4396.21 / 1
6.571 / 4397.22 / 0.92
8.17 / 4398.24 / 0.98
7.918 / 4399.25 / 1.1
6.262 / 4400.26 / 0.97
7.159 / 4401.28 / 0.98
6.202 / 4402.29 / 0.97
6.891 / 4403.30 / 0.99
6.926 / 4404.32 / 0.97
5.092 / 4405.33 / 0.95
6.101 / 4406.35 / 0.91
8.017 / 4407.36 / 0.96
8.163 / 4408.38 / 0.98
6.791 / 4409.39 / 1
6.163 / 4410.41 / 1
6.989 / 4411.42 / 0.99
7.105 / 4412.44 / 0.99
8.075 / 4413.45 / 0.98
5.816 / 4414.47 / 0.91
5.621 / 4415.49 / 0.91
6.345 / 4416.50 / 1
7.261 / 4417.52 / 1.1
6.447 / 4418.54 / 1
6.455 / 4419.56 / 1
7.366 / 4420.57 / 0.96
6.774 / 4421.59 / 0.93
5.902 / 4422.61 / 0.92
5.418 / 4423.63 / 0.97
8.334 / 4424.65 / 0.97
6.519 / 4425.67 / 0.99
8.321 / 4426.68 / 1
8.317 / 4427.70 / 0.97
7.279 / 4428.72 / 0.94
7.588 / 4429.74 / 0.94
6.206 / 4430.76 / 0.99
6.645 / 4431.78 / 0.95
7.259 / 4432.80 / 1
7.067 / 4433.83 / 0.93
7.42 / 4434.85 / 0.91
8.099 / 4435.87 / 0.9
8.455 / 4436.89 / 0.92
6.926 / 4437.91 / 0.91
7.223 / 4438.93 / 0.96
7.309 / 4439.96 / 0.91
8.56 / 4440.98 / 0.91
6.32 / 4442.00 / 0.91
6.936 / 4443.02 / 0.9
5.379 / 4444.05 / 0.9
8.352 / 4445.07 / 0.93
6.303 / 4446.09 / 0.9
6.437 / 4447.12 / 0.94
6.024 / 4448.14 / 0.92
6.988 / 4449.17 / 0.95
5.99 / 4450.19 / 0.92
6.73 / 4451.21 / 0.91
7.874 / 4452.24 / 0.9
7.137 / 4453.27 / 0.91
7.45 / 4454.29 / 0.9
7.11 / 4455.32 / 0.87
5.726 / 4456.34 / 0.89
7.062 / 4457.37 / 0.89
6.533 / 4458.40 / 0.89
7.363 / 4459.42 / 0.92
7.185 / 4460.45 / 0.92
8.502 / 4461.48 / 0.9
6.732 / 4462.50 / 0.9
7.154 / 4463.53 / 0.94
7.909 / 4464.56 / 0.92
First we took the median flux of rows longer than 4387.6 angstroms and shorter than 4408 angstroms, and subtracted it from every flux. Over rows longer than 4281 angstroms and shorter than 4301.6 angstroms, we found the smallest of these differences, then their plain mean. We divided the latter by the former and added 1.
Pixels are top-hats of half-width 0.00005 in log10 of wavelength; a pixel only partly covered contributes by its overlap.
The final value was 1.12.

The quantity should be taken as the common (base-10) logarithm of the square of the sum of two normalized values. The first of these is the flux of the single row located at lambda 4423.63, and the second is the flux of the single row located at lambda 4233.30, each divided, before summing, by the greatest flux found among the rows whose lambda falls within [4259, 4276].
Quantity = 0.30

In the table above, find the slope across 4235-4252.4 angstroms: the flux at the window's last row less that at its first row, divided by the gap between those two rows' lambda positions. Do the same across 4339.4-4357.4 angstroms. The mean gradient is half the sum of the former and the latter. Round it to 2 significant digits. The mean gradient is 0.033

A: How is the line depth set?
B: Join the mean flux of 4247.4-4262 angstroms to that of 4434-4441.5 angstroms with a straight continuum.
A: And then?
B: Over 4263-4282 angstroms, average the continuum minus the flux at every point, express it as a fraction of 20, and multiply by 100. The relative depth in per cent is -1.0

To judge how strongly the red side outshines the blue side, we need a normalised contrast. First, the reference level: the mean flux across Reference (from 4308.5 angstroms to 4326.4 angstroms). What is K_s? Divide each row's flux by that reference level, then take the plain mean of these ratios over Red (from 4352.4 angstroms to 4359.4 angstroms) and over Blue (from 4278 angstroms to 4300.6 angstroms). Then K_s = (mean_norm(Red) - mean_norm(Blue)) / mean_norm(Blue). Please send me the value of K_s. -0.04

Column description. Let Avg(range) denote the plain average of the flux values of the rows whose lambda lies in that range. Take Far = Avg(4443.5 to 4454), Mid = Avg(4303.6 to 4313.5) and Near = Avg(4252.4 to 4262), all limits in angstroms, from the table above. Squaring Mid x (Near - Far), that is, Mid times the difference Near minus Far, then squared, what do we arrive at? 0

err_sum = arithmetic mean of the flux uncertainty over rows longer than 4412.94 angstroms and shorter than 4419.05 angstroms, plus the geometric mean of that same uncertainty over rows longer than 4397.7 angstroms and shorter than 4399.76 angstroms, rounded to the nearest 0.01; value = 2.02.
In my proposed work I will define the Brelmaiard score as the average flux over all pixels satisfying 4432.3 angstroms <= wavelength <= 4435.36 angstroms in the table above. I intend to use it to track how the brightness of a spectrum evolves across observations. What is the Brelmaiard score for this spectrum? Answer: 7.2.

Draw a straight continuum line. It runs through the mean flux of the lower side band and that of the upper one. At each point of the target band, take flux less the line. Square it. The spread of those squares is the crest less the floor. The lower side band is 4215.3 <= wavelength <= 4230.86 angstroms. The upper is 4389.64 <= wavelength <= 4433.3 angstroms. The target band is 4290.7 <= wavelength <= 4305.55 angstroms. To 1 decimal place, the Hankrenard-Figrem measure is 8.9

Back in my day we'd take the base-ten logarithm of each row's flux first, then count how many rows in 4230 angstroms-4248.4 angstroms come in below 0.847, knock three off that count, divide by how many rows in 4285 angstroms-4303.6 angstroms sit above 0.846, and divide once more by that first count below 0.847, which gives 0.13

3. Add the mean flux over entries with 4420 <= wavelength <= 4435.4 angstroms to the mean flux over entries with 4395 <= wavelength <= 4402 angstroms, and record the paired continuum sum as 14.2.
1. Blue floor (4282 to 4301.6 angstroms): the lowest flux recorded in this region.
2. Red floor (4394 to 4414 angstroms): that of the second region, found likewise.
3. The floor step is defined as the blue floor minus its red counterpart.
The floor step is -1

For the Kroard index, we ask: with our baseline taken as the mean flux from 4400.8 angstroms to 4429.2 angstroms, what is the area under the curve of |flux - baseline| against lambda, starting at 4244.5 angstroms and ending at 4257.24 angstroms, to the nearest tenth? 9.7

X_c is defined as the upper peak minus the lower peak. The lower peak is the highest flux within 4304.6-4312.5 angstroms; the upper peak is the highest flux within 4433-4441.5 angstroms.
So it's 0.44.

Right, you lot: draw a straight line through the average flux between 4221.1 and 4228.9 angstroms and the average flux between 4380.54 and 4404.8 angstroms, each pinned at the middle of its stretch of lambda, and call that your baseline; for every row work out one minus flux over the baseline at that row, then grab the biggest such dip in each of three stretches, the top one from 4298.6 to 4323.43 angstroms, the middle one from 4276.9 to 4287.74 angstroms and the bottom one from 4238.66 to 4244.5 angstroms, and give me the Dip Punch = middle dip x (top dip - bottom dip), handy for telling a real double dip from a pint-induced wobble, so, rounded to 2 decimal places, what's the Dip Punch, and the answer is 0.10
